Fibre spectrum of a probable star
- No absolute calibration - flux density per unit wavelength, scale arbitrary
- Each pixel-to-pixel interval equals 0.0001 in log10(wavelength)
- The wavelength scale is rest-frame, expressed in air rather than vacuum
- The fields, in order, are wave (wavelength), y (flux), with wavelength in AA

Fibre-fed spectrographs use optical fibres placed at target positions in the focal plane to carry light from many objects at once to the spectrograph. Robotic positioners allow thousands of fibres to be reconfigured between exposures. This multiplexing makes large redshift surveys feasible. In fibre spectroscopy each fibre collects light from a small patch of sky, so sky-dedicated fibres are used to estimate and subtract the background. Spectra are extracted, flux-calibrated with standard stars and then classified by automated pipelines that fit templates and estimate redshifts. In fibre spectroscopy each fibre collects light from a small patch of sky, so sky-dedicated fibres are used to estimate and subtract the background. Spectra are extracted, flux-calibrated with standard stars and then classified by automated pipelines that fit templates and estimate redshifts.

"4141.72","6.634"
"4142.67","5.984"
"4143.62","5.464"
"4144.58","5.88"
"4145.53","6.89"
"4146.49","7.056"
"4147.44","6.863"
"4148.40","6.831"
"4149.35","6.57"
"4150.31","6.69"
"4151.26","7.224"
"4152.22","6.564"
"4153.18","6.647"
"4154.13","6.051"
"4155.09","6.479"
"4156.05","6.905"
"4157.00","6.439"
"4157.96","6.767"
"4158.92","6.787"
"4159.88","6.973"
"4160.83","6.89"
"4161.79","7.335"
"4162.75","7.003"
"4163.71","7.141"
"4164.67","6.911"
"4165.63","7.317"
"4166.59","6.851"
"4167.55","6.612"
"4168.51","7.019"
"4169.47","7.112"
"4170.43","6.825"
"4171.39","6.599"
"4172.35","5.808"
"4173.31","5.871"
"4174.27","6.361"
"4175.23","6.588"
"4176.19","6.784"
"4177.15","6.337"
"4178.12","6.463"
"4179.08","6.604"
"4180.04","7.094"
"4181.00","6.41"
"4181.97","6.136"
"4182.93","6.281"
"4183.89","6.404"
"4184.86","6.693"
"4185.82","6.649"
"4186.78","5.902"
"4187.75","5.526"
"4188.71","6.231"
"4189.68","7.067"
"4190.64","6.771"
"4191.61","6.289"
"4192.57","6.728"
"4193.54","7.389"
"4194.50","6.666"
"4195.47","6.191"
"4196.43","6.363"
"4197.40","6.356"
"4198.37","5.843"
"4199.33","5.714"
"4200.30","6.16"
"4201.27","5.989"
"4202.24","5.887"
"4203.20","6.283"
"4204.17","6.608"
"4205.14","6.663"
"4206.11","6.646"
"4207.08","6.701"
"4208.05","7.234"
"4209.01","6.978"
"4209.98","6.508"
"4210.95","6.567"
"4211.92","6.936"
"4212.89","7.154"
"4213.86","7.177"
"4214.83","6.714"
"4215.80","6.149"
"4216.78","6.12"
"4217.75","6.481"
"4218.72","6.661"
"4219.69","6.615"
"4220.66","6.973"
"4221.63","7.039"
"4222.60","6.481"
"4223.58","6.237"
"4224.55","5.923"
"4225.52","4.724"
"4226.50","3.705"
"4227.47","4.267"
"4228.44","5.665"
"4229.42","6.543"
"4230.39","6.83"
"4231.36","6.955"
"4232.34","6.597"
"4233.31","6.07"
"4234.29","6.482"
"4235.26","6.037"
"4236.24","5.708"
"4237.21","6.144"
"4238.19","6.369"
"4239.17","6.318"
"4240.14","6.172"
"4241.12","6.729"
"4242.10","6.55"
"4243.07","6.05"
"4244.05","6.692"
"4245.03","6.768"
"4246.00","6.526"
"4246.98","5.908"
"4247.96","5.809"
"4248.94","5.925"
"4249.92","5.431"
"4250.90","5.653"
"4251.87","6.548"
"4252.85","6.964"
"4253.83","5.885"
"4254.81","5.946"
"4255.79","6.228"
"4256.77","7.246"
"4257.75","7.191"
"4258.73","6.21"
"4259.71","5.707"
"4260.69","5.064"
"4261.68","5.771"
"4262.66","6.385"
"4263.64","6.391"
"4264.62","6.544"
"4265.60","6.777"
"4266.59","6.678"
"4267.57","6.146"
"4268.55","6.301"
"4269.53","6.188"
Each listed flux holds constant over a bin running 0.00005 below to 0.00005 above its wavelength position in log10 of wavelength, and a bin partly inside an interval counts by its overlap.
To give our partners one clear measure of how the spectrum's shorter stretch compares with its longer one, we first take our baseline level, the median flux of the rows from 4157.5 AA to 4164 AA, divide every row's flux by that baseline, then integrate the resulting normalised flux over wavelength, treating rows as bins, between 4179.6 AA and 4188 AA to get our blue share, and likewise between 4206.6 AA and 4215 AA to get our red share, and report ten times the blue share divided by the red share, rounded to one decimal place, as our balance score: 9.2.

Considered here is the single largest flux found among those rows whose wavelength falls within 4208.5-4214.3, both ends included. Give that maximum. 7.177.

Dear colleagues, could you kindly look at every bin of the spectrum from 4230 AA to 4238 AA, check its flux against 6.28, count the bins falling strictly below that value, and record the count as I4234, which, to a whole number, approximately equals 4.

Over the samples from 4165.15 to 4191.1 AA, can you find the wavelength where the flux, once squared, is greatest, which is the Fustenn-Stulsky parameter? 4165.63 AA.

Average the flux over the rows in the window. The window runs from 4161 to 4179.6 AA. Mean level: 6.7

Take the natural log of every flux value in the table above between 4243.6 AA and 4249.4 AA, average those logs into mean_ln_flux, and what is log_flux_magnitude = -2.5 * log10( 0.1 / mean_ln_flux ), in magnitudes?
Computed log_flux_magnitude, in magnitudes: 3.16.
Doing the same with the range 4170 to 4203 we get 3.17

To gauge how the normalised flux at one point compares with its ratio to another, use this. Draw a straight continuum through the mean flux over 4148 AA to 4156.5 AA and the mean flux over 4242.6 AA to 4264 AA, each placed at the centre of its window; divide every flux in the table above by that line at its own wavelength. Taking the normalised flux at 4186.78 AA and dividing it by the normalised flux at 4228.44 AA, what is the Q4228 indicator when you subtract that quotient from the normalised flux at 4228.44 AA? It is -0.11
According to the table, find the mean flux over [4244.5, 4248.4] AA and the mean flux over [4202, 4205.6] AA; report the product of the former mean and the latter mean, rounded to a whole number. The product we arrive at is 40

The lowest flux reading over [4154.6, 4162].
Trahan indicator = 6.439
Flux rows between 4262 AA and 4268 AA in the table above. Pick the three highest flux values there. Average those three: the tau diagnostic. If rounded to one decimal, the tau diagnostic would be 6.7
